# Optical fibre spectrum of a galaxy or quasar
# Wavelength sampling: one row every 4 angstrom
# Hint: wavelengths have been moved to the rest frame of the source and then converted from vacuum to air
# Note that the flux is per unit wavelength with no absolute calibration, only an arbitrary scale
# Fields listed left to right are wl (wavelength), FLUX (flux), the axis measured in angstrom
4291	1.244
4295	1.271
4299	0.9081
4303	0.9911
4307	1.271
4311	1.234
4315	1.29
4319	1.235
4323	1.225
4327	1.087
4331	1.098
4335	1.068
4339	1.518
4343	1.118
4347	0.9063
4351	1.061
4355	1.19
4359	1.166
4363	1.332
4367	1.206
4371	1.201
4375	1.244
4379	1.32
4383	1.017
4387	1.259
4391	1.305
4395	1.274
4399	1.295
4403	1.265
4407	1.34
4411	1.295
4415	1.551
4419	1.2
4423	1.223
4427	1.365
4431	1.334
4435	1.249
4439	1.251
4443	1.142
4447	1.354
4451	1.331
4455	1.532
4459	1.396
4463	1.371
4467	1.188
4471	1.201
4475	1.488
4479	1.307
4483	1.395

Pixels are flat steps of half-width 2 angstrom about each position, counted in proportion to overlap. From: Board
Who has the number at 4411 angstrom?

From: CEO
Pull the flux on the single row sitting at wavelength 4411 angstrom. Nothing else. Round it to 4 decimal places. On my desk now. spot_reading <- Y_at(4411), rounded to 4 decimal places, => 1.2950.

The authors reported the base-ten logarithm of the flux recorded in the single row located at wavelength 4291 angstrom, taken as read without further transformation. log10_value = 0.095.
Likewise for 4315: 0.111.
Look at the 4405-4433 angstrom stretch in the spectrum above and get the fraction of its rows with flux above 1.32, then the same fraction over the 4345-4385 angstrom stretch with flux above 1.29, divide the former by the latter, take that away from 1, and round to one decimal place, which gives -1.9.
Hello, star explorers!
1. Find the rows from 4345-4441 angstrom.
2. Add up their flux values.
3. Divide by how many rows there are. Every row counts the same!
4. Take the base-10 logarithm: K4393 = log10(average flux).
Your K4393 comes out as 0.095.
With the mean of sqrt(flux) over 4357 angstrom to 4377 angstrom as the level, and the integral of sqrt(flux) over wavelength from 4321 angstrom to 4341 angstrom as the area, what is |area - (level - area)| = 42.6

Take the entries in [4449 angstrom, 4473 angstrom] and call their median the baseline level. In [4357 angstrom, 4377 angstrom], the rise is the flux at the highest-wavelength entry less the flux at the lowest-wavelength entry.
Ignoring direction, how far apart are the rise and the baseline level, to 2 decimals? 1.27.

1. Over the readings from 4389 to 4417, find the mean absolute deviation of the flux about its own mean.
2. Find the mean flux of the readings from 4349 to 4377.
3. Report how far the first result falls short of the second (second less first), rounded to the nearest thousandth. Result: 1.135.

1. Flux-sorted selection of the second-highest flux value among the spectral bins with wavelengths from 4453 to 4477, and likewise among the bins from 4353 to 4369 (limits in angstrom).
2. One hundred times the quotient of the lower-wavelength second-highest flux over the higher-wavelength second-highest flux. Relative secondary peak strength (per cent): 81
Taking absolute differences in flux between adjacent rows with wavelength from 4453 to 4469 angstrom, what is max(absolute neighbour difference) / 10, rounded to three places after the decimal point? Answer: 0.018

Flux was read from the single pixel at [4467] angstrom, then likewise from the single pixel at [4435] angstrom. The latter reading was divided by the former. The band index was 1.05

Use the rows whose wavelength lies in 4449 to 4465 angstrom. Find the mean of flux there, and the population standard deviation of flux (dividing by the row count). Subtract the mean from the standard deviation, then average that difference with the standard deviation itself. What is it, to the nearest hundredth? -0.63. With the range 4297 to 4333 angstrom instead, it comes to -0.45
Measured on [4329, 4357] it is -0.39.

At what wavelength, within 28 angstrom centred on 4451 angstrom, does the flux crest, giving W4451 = 4455 angstrom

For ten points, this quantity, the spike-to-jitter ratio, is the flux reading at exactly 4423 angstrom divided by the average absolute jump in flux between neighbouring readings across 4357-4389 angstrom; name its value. 8.9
